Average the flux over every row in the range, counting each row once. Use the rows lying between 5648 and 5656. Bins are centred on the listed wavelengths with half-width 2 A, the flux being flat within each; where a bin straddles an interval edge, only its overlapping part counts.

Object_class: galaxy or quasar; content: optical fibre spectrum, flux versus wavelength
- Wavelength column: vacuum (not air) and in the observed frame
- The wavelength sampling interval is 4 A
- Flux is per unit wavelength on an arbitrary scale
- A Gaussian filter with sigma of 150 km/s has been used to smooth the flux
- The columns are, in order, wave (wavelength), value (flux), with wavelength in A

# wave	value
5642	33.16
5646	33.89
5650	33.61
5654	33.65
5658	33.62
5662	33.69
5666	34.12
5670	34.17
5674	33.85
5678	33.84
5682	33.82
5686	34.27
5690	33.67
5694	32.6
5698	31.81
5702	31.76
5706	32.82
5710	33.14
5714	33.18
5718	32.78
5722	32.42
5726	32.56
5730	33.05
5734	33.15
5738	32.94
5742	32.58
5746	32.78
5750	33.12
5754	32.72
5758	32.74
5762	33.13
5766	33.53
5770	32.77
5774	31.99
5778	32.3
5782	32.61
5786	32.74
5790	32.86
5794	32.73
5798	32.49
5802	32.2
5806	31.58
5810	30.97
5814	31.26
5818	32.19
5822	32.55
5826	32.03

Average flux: 33.6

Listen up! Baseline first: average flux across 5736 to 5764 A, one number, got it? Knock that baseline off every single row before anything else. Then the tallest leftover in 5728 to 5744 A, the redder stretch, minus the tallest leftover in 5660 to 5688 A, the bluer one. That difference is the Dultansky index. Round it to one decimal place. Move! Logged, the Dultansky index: -1.1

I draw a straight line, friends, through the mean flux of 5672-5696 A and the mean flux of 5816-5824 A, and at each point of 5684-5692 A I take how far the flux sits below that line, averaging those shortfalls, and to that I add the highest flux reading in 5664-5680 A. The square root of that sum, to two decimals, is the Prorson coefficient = 5.82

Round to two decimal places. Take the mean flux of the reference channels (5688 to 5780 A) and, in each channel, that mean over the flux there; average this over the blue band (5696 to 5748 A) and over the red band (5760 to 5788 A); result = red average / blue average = 1.00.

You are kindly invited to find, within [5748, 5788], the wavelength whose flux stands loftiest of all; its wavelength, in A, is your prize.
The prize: 5766 A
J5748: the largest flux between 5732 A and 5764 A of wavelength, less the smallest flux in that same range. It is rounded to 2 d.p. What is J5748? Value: 0.57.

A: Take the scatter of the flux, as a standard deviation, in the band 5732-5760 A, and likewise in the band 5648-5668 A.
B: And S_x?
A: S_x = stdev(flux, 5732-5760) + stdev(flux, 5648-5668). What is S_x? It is 0.4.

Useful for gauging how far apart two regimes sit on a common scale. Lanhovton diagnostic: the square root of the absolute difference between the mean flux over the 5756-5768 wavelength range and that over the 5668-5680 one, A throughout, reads 0.9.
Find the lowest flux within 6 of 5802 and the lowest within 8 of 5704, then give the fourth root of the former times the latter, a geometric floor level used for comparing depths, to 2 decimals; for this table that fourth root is 5.63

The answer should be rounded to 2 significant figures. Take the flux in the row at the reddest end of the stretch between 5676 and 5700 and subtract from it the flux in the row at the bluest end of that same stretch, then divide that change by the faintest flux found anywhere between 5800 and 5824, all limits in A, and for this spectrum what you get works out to -0.066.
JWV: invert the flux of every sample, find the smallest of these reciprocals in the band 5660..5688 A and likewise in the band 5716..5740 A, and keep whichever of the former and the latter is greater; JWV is 0.0302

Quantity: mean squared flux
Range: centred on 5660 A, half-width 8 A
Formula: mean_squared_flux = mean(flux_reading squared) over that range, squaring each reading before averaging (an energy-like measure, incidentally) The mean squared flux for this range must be 1140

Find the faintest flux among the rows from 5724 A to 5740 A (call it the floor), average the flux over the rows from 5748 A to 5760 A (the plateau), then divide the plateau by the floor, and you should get 1.01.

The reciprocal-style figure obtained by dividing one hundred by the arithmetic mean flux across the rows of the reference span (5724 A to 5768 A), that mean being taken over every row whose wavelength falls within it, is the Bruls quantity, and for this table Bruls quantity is 3.04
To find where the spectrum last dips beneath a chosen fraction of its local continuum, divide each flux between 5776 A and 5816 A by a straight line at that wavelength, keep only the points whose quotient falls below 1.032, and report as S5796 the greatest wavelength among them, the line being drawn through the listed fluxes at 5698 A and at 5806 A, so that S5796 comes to 5814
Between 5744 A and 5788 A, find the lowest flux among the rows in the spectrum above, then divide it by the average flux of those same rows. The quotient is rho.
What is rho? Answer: 0.976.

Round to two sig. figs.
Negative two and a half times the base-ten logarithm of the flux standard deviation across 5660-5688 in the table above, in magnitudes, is 1.7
